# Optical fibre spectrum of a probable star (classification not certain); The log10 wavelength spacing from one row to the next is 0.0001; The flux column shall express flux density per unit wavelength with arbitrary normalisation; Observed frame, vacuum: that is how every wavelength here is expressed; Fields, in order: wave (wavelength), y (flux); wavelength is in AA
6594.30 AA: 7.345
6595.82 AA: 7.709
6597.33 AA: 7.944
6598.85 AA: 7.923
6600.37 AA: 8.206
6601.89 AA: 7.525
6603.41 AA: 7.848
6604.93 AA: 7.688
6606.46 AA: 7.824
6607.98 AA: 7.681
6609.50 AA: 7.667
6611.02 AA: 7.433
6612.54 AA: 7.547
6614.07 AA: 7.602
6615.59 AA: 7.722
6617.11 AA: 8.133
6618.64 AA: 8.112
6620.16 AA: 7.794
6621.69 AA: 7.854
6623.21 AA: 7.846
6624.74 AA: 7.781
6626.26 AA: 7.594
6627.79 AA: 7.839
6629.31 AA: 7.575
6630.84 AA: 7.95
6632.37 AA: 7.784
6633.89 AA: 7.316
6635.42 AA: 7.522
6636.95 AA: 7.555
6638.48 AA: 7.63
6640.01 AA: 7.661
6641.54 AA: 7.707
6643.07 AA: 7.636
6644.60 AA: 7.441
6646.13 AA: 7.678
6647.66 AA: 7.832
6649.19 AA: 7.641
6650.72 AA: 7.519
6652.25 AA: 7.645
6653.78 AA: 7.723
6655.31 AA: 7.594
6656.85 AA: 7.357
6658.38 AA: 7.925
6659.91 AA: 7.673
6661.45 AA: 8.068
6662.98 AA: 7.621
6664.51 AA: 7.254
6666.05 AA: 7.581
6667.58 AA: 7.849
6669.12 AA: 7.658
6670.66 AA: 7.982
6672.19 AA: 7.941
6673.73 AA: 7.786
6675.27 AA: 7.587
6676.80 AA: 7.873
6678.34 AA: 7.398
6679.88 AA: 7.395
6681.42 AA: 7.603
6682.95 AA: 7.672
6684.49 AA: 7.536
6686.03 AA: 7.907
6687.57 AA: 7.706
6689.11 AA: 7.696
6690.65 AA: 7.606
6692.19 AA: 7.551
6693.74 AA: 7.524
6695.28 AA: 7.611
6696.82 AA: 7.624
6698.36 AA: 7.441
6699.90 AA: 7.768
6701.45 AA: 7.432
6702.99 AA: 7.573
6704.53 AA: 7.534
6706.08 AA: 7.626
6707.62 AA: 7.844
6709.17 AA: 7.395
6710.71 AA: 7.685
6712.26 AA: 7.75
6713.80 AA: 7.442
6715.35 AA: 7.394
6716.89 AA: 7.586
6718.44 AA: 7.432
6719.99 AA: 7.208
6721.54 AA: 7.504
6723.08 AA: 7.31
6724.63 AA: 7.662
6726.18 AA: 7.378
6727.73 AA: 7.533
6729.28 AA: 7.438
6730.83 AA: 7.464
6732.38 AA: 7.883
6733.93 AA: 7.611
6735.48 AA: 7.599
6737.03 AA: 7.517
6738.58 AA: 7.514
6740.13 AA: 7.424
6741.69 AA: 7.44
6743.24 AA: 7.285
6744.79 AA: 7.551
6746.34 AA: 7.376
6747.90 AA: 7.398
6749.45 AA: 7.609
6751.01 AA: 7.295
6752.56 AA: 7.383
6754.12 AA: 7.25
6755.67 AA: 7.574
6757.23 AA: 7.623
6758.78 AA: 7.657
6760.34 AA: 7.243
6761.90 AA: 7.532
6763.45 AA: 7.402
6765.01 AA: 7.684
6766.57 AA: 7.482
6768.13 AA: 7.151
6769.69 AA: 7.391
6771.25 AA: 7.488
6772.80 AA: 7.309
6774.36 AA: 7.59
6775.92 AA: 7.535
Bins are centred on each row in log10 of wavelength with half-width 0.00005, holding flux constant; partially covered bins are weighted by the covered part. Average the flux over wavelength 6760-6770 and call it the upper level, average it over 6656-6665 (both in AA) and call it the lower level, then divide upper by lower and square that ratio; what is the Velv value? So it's 0.94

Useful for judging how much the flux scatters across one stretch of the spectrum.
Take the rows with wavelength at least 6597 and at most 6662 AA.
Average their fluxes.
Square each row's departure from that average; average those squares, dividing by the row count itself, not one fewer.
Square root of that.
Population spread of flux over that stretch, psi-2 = 0.20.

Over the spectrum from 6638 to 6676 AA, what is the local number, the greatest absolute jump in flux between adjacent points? 0.568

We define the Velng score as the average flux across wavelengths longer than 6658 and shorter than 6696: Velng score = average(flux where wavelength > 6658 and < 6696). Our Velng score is 7.68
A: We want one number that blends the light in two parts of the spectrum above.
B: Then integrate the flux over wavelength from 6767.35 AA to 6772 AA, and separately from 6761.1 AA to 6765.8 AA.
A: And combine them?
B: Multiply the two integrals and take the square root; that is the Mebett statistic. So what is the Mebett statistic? 34.8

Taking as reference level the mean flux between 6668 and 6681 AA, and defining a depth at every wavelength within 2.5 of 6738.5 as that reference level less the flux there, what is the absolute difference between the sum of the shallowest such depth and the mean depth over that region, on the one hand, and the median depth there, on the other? 0.21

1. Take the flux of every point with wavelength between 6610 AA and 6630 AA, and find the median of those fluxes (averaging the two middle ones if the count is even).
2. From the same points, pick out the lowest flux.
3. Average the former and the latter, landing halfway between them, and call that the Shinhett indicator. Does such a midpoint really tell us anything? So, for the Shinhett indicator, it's 7.61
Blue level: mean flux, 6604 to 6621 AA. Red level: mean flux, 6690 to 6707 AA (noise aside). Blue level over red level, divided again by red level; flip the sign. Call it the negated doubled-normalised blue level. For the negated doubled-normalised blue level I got -0.135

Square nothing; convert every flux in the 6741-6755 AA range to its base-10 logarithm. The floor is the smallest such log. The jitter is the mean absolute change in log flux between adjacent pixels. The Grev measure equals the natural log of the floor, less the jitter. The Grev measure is -0.160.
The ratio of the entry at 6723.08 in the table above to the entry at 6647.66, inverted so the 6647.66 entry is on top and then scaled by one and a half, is 1.61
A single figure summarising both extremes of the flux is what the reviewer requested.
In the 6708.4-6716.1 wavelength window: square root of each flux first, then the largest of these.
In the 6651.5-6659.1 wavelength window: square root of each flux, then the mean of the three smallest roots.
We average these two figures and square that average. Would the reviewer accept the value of 7.64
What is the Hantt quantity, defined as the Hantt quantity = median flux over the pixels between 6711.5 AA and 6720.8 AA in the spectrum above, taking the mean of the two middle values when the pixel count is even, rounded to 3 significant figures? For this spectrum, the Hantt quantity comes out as 7.44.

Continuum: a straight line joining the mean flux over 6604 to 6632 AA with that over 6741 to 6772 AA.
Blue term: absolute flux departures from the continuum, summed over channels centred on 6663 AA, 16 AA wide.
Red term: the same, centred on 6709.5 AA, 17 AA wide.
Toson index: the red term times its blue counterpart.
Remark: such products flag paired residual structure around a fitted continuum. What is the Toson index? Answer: 2.83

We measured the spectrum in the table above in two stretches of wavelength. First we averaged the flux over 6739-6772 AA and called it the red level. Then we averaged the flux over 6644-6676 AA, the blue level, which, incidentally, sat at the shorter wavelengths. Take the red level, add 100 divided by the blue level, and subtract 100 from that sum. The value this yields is -79.5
